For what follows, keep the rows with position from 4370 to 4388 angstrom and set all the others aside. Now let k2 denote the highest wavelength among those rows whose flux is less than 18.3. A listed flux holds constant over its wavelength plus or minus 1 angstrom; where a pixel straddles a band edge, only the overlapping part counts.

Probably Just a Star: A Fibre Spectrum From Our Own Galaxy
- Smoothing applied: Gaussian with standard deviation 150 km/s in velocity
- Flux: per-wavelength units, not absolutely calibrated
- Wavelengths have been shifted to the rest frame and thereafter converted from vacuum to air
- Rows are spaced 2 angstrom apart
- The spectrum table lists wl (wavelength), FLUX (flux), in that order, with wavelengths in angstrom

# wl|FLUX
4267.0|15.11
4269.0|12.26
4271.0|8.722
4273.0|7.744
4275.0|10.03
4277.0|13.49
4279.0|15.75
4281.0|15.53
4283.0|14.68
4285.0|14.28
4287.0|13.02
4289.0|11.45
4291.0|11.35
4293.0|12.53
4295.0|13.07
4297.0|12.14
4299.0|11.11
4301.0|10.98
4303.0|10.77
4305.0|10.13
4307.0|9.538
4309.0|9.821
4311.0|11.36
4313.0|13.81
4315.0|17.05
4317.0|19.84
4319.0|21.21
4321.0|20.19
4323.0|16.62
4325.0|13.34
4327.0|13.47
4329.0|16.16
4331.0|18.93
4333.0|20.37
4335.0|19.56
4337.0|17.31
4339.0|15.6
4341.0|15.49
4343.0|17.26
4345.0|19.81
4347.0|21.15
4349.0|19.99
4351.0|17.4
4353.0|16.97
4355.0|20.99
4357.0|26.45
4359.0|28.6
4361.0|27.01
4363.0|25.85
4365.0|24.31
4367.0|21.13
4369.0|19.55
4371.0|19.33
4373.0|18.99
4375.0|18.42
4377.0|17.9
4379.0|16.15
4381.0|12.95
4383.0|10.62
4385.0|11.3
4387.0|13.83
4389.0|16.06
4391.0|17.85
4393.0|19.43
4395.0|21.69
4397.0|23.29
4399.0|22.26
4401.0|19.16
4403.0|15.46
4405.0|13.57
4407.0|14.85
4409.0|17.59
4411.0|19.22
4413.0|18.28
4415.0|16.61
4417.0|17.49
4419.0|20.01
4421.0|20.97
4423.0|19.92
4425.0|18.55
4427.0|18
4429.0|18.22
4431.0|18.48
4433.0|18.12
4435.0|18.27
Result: 4387.0 angstrom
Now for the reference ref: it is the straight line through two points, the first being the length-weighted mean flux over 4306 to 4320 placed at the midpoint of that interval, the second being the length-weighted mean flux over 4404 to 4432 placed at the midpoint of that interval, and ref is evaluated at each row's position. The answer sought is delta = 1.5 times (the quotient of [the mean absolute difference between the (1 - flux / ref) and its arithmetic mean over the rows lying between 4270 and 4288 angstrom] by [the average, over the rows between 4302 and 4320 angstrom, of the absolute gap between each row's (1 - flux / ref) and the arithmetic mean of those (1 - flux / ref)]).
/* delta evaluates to 1.1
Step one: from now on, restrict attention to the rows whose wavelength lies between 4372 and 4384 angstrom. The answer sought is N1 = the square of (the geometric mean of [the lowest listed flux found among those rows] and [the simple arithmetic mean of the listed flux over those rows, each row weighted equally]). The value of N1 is 168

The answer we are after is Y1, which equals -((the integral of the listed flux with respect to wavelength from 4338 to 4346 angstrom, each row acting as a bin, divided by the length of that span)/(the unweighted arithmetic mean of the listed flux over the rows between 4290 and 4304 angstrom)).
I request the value -1.46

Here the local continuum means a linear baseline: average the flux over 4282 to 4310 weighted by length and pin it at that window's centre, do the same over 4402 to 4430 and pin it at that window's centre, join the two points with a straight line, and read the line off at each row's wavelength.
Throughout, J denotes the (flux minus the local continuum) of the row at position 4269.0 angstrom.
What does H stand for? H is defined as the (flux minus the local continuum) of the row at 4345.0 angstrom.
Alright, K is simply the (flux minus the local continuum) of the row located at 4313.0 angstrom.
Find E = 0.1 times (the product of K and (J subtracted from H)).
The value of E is 0.4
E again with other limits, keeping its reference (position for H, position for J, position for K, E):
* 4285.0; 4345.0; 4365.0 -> -2.3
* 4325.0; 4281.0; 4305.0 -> 0.9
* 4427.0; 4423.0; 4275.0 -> 0.1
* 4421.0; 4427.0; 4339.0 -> 0.5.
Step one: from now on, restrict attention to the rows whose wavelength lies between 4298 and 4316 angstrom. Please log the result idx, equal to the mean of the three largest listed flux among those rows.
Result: 14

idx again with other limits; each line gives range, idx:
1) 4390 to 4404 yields 22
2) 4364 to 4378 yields 22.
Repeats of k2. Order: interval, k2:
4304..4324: 4323.0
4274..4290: 4289.0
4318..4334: 4329.0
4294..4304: 4303.0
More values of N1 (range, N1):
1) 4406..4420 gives 263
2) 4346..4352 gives 340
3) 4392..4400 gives 421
